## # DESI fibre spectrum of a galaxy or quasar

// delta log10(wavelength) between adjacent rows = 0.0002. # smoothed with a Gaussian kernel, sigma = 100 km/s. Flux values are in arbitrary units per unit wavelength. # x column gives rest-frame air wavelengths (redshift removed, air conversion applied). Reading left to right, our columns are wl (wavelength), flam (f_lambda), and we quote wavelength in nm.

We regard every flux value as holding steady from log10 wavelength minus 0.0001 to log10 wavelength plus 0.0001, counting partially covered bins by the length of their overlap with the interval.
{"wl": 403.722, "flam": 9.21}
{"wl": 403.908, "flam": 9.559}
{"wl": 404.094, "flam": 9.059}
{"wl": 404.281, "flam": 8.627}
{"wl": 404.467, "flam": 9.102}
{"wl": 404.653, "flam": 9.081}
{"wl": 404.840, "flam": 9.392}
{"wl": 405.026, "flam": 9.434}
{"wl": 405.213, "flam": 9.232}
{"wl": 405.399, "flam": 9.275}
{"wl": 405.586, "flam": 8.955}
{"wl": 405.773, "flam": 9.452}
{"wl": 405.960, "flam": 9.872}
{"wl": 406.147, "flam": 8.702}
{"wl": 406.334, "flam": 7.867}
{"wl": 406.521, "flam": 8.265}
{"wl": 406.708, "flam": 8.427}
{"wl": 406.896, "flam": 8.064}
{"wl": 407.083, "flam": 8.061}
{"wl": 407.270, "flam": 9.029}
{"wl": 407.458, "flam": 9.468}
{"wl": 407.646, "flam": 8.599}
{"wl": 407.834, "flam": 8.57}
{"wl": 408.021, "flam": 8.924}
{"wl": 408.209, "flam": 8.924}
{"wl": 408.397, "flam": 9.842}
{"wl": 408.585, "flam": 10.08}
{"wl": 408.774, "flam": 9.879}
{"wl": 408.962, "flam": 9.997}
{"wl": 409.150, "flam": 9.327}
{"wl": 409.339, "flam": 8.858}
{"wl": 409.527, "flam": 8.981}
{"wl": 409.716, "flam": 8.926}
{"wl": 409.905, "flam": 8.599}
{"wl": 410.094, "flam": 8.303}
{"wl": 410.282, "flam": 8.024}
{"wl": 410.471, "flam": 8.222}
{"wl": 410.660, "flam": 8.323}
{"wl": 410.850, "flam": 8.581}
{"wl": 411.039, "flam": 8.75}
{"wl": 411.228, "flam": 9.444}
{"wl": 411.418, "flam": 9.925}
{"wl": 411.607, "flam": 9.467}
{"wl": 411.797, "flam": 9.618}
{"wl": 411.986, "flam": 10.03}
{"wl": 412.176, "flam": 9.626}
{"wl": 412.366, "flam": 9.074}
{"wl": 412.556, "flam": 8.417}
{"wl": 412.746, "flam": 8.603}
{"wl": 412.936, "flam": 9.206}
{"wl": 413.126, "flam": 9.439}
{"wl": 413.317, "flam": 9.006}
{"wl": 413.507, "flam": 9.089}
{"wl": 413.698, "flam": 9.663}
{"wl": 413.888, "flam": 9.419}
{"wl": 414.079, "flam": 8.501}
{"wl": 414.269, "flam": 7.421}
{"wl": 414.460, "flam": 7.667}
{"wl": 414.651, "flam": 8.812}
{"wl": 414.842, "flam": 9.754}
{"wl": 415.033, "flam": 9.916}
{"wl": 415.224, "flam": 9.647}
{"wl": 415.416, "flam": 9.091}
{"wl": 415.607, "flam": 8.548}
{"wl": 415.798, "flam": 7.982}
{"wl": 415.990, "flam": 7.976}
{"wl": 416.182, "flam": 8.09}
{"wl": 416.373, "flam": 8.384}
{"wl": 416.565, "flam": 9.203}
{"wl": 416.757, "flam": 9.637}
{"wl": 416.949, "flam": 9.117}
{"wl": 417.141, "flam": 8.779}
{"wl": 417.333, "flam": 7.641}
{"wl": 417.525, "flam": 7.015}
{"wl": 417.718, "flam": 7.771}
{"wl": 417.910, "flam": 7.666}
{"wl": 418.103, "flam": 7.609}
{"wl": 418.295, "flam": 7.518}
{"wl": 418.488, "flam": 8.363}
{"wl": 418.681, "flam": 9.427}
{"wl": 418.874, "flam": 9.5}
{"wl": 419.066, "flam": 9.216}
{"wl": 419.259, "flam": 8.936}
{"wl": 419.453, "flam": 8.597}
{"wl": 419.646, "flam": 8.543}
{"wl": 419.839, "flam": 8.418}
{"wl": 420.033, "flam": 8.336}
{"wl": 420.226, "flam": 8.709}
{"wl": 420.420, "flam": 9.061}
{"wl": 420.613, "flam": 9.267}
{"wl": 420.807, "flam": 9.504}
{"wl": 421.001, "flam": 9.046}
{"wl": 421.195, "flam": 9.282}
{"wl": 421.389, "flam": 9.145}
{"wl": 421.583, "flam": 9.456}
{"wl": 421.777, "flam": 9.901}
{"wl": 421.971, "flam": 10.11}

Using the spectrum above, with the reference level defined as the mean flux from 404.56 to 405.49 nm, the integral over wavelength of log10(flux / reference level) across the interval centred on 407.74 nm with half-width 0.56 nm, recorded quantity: -0.020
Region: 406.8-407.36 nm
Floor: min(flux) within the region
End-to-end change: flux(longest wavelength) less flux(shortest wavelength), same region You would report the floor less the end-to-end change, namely 7.1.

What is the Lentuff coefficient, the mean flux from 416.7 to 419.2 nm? 8.40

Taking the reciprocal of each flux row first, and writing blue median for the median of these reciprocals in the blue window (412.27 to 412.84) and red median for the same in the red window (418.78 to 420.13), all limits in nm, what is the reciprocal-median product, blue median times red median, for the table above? 0.0135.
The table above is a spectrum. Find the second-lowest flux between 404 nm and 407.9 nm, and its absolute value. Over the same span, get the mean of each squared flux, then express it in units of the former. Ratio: 9.82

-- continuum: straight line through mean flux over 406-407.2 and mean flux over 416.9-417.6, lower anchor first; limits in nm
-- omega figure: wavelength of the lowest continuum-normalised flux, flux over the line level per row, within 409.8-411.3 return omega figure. 410.282 nm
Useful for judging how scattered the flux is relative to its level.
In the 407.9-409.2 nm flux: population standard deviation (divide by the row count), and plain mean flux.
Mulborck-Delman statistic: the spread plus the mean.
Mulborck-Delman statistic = 10.0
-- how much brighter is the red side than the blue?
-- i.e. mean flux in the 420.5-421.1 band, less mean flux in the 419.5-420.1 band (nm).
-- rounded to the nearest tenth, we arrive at 0.8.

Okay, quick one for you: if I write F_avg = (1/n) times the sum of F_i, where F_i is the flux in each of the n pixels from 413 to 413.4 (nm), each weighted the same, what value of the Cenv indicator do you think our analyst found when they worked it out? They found 9.22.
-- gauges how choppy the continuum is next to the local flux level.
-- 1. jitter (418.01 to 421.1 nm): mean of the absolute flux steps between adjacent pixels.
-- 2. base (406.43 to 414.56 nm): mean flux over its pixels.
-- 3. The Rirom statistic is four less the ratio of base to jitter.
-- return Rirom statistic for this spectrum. -24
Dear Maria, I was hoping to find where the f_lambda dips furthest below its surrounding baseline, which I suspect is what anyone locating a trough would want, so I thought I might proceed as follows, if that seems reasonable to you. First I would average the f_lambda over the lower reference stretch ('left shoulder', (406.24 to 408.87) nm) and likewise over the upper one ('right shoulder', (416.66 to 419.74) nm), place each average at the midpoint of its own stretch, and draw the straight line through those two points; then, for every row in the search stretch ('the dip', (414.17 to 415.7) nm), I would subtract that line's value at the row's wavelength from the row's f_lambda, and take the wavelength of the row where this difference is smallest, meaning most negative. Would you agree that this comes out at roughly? 414.269 nm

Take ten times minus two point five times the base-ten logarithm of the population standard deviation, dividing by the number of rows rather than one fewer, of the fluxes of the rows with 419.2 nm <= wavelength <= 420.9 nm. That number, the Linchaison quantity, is 11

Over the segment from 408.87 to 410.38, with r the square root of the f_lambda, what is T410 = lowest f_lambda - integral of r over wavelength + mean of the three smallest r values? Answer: 6.41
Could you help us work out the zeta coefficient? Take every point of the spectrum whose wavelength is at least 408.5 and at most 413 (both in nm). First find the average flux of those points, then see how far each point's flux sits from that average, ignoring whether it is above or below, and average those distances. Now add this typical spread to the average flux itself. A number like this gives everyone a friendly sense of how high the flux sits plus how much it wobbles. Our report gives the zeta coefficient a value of 9.64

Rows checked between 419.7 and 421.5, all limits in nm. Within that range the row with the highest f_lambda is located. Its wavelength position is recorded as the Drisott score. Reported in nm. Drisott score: 420.807 nm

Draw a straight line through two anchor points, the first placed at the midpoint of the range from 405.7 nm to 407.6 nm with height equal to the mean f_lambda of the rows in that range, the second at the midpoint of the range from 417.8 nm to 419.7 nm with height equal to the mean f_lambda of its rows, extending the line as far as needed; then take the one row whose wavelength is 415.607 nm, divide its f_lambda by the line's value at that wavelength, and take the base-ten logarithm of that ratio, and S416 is -0.002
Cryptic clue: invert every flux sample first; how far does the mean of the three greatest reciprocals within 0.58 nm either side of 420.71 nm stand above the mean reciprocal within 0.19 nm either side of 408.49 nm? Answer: 0.012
